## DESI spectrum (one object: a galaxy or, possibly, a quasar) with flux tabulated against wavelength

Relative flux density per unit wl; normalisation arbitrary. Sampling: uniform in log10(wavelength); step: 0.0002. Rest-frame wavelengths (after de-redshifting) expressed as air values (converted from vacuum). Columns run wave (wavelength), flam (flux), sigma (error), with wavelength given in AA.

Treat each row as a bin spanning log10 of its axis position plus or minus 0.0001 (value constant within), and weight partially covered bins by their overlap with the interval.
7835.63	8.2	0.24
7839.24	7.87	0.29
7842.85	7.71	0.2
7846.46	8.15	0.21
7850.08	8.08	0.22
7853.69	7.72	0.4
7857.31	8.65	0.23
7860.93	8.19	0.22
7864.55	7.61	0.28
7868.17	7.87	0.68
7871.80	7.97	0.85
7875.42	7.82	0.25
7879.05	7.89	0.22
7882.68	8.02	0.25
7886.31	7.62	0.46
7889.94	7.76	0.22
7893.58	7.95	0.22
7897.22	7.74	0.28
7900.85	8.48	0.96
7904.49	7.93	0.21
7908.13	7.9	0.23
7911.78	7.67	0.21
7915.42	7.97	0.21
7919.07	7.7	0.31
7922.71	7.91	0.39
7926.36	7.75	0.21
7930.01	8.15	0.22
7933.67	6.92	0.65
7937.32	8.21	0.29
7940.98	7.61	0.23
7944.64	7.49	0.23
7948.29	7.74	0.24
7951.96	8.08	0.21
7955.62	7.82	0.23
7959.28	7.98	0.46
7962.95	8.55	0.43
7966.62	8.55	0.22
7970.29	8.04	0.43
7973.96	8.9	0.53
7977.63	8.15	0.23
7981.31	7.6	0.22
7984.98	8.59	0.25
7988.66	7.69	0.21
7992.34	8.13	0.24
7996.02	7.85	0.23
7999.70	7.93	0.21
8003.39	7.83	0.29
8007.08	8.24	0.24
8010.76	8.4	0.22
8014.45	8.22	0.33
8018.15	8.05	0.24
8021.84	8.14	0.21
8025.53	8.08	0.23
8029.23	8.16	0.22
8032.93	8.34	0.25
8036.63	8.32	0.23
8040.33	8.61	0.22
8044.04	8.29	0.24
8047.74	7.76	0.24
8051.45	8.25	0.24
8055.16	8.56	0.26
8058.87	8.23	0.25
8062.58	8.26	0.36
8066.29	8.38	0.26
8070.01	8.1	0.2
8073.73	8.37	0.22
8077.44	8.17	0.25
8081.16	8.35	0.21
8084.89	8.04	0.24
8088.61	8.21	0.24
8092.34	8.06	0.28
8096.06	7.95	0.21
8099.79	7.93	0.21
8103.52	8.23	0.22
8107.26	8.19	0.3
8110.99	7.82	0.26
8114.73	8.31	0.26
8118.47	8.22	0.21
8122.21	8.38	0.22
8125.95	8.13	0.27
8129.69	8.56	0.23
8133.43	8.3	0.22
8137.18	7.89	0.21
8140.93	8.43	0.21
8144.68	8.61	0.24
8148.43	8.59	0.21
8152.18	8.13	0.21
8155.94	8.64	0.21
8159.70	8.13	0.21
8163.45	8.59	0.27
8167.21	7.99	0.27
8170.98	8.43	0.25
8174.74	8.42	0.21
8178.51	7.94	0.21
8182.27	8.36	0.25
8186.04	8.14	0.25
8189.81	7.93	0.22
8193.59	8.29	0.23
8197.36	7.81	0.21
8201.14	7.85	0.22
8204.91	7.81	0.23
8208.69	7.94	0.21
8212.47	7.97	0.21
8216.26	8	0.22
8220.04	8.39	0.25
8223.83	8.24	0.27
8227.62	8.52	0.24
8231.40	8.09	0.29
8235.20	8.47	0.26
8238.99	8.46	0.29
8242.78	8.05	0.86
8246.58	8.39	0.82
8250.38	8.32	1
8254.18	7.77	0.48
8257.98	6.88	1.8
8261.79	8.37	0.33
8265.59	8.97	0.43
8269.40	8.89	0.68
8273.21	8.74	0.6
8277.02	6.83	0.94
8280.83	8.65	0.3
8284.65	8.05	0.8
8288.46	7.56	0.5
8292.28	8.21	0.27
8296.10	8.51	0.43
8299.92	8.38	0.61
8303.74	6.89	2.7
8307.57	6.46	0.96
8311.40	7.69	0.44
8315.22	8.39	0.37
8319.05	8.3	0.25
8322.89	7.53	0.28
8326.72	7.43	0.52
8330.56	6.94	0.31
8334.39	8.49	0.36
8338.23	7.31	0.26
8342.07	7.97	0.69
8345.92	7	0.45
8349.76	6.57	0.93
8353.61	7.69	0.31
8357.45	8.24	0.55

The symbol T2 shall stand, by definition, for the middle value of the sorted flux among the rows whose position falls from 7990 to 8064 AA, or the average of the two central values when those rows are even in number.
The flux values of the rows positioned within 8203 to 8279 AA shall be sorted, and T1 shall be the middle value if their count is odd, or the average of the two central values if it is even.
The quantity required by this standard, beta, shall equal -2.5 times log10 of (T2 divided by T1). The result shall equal 0.007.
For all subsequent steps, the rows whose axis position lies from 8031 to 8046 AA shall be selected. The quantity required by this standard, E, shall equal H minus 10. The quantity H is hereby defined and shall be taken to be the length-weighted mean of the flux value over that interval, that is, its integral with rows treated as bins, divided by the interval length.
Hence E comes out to -1.62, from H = 8.4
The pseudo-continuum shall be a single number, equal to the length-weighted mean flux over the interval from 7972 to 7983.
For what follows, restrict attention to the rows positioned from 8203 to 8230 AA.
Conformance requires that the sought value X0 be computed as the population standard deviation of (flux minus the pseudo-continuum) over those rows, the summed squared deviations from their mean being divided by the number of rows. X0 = 0.24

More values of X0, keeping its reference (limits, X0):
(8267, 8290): 0.73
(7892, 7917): 0.24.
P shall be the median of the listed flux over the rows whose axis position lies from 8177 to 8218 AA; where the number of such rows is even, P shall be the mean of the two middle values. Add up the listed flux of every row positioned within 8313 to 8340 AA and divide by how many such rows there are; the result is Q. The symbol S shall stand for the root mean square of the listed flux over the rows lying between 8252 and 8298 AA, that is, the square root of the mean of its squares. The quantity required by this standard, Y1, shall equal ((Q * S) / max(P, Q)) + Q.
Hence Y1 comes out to 15.7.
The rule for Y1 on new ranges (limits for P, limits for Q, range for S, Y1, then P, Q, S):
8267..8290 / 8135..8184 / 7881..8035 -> 16.3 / 8.35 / 8.32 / 8.00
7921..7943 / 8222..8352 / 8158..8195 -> 16.1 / 7.83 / 7.92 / 8.22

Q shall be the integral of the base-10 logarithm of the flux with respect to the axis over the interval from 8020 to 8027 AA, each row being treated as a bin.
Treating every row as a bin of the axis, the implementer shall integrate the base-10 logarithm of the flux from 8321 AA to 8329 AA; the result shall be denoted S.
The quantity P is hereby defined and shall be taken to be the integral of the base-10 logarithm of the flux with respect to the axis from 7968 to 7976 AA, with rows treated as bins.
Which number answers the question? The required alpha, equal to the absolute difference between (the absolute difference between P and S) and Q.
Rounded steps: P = 7.4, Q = 6.4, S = 6.98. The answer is 5.9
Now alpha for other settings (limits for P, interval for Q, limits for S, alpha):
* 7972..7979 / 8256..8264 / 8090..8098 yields 6.4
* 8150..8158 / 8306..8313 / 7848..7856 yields 5.8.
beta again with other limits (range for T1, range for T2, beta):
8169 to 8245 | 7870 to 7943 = 0.030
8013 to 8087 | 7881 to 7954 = 0.055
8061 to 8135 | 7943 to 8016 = 0.021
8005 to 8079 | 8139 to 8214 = 0.015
